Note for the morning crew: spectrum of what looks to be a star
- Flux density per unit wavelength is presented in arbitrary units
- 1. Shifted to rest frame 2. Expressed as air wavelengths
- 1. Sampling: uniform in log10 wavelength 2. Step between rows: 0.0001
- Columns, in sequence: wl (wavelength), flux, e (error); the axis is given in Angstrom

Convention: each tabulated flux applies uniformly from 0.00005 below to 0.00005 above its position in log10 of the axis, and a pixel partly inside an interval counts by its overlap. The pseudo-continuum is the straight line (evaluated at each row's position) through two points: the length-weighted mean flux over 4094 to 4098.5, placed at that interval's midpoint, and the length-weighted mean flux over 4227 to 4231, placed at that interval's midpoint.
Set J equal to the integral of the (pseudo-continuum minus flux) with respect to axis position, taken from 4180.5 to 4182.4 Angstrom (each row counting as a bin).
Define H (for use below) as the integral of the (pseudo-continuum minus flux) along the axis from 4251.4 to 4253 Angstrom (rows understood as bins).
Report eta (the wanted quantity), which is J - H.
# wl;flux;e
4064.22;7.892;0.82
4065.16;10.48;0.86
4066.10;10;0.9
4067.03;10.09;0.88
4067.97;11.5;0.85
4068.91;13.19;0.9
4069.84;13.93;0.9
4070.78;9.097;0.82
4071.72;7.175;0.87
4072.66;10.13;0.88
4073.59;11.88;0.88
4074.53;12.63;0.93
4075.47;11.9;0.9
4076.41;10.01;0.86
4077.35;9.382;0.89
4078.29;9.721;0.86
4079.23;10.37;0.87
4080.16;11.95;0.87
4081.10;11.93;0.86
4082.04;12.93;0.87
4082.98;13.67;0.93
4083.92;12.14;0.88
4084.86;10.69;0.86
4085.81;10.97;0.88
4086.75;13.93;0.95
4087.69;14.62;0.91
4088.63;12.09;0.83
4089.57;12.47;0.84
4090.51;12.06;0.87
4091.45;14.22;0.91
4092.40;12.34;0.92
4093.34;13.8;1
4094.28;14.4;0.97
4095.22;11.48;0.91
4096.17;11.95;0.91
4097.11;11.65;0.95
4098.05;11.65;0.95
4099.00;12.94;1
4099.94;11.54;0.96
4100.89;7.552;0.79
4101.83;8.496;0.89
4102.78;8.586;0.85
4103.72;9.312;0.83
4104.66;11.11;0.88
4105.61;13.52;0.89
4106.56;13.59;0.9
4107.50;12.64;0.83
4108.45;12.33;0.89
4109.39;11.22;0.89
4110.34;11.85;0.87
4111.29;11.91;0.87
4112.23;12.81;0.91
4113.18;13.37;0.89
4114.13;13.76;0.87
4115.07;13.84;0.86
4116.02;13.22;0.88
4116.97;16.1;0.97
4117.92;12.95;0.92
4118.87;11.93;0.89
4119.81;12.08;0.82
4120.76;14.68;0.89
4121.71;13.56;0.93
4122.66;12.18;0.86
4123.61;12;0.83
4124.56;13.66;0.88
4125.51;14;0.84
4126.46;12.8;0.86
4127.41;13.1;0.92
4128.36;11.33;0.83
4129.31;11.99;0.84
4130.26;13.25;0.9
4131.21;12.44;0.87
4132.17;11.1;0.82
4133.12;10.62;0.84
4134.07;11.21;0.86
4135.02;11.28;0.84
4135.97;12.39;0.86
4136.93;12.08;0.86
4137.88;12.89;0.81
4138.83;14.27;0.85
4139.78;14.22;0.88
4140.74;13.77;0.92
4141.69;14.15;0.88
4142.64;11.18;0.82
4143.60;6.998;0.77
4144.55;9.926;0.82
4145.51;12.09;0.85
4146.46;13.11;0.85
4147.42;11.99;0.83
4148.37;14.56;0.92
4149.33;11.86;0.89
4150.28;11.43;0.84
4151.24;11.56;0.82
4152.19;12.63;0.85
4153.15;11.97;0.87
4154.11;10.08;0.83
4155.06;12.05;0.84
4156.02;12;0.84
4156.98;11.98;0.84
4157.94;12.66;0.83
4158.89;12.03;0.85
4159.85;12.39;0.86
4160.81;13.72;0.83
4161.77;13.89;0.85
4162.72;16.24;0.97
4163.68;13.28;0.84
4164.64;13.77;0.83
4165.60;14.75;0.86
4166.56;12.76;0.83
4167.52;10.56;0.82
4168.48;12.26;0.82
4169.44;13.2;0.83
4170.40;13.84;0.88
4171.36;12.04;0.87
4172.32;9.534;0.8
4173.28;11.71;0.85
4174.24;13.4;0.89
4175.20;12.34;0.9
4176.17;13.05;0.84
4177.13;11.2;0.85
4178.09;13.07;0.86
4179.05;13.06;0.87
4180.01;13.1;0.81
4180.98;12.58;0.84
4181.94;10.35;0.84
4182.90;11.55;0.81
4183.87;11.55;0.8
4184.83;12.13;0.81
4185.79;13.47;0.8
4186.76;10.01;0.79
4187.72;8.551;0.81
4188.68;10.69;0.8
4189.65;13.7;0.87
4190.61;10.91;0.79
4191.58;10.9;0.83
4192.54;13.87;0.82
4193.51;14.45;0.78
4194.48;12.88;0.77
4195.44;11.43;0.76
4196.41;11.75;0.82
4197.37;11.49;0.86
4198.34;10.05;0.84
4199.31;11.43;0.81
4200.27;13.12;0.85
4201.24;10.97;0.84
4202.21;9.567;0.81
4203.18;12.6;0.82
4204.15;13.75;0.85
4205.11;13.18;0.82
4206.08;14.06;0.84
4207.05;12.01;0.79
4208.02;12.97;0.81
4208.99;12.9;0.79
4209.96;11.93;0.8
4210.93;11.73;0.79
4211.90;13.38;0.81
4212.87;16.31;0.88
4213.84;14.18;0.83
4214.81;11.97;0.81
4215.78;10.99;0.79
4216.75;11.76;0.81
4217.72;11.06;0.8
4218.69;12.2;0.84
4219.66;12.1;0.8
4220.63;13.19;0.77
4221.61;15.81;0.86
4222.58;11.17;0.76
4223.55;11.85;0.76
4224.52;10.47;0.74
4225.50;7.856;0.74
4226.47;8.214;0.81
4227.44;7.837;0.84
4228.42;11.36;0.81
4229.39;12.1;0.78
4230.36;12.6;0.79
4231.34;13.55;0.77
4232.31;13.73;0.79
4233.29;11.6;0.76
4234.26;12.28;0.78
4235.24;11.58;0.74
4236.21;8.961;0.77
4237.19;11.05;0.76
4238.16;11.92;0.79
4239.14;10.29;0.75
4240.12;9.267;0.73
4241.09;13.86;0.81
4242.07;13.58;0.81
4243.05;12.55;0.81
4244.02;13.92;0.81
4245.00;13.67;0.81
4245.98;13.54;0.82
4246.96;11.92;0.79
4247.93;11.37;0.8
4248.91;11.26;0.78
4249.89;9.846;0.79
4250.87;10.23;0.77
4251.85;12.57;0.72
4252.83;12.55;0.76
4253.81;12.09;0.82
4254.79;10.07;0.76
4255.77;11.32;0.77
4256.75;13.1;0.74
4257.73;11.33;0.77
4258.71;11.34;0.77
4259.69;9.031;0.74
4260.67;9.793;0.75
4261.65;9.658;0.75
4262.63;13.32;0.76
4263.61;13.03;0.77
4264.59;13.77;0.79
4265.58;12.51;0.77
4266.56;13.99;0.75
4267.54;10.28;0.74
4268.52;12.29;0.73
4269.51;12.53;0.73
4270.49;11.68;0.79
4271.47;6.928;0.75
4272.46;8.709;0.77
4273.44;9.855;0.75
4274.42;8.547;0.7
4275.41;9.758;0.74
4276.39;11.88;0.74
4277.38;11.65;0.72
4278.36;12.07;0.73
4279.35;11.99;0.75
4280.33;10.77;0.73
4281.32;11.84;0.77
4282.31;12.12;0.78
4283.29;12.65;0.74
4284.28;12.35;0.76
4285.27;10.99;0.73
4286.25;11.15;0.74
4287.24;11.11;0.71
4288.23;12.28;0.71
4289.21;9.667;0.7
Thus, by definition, 2.6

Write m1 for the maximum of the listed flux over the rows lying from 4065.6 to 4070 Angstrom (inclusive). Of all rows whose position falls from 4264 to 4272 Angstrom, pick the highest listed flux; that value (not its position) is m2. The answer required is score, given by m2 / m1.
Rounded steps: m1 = 13.93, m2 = 13.99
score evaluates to 1.00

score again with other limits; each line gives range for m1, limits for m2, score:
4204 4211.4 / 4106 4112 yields 0.97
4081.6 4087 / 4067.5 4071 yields 1.00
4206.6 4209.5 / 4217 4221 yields 1.02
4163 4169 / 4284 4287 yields 0.84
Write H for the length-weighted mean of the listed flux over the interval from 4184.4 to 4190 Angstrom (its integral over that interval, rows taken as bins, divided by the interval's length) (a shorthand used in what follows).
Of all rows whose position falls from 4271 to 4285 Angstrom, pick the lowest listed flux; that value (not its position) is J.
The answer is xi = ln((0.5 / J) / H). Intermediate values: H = 11.4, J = 6.928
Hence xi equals -5.06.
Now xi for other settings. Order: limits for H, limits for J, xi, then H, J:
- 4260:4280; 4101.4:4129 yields -5.25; 11.2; 8.496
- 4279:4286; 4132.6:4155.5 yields -5.11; 11.8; 6.998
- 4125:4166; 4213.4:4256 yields -5.27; 12.4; 7.837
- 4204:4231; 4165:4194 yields -5.33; 12.1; 8.551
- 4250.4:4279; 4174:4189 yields -5.26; 11.2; 8.551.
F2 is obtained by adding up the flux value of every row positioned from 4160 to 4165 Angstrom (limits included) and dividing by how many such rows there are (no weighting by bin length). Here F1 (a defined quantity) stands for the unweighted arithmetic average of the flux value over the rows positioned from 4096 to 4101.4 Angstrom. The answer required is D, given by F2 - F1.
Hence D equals 3.0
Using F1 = 11.2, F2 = 14.18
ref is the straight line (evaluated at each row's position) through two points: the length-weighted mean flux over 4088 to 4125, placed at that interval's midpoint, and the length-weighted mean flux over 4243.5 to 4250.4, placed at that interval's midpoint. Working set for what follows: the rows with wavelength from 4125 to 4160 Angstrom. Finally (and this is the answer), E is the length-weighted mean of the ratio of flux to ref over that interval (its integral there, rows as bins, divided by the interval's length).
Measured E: 0.99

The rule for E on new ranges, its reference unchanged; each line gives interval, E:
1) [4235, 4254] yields 0.97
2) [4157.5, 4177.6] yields 1.04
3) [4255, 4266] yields 0.95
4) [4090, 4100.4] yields 1.02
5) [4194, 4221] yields 1.01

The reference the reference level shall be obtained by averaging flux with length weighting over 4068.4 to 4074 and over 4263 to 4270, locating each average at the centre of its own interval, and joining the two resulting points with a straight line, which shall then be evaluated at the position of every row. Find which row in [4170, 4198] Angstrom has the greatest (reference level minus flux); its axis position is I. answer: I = 4187.72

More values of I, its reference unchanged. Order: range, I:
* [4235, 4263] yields 4259.69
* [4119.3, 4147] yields 4143.60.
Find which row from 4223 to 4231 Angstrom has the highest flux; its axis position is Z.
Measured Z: 4230.36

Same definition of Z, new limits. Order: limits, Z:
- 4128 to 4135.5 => 4130.26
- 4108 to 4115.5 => 4115.07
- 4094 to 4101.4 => 4094.28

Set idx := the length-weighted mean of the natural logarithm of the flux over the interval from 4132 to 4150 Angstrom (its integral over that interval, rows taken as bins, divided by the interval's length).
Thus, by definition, 2.48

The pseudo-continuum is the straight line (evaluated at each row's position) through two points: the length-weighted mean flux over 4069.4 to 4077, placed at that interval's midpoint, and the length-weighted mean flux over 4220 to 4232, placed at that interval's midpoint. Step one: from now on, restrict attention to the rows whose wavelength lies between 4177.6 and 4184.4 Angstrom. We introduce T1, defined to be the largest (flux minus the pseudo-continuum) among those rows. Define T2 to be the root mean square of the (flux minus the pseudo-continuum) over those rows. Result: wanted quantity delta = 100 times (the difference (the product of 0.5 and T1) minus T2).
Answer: -44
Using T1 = 1.9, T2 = 1.38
